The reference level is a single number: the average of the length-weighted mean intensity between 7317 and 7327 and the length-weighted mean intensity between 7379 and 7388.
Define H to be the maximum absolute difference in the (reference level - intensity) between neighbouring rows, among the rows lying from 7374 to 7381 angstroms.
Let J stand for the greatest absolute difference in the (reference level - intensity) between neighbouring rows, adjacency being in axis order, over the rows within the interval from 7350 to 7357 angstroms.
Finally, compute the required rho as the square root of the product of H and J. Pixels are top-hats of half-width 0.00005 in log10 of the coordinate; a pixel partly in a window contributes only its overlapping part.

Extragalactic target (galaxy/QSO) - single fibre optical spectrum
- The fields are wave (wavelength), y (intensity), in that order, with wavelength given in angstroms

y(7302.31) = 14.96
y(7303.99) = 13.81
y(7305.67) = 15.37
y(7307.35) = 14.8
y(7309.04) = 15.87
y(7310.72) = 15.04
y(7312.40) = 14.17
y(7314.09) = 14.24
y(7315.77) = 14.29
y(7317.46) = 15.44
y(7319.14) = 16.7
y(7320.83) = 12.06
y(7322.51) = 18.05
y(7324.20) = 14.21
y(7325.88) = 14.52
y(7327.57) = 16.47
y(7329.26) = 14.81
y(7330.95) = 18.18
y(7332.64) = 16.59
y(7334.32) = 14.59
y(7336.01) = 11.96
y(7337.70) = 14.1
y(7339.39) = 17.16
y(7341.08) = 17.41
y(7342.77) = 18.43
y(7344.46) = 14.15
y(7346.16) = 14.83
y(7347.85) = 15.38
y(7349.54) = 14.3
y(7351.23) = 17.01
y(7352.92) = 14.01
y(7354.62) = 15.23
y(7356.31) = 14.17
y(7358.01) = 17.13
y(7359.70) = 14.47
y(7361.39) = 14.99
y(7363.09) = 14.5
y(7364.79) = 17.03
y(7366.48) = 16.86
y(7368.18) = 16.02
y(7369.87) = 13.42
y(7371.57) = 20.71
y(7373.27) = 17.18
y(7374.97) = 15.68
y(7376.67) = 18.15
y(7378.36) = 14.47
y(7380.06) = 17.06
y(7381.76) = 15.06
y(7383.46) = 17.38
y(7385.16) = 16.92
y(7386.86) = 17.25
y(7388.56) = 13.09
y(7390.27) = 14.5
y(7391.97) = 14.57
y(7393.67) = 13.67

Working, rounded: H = 3.7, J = 3.0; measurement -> 3.32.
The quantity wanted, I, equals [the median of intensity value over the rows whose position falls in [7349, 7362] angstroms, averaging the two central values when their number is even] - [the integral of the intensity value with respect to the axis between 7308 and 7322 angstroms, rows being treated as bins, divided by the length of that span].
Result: -0.1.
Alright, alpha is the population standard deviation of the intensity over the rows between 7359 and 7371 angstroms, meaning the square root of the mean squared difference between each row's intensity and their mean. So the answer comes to 1.2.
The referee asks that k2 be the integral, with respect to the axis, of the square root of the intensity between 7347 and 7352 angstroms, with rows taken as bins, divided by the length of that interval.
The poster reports 3.94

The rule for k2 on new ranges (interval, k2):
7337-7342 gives 4.04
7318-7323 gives 3.92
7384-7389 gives 4.00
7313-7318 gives 3.81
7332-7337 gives 3.78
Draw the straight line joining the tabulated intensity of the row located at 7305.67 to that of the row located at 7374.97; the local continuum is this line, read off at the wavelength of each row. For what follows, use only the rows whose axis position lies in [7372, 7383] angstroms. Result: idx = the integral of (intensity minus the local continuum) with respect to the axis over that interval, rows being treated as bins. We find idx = 9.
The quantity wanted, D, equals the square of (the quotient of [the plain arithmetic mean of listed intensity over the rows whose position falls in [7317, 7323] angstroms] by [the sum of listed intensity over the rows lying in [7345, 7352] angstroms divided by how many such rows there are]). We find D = 1.02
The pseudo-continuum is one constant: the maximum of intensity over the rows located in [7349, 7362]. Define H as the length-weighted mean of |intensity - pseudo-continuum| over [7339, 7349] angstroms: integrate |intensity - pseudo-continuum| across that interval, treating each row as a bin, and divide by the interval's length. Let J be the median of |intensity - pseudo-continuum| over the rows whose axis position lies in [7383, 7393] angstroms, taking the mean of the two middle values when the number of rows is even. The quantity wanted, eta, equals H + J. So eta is 3.0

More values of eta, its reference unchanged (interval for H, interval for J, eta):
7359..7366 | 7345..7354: 4.1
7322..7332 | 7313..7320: 4.0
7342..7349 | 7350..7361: 4.4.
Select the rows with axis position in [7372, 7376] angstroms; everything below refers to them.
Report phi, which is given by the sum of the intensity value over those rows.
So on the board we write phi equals 32.9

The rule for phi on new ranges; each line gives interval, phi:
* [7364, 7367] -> 33.9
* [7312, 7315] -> 28.4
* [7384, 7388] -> 34.2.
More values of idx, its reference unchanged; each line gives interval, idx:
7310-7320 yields -4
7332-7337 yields -6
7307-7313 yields -2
